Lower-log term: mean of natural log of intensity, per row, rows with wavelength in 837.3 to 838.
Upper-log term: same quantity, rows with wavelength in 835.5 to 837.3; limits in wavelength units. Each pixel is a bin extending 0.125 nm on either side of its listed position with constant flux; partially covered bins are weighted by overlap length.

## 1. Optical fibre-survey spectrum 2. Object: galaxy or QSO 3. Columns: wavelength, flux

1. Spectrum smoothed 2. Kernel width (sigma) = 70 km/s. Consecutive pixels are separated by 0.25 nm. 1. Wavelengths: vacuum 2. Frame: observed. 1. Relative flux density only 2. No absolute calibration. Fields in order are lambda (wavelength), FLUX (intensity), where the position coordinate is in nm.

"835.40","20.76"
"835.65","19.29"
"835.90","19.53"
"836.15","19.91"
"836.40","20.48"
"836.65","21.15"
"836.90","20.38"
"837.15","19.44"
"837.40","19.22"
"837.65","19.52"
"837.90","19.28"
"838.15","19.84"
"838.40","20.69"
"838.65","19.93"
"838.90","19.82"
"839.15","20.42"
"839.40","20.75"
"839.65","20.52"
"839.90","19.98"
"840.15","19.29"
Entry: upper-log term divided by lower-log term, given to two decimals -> 1.01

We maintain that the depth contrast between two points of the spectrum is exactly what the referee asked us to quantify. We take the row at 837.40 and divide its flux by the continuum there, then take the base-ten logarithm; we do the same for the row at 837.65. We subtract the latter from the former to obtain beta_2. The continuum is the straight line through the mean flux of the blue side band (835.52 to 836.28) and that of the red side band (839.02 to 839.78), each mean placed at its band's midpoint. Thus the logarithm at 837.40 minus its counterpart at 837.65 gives -0.0052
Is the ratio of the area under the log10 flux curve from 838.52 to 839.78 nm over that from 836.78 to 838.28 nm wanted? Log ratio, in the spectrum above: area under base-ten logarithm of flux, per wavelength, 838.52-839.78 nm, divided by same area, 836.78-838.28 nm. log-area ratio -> 0.8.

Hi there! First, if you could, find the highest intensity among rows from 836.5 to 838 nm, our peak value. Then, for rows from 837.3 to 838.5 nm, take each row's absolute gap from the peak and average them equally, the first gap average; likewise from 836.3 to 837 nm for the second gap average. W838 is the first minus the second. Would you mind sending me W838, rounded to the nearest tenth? 1.0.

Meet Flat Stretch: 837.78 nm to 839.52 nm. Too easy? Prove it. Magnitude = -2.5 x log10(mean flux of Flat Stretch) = -3.258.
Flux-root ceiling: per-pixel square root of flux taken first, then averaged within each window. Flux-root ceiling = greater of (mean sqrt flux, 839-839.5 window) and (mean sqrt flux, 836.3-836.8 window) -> 4.56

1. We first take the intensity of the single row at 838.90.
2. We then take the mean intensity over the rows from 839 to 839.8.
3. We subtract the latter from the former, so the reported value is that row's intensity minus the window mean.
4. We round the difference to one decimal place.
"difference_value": -0.7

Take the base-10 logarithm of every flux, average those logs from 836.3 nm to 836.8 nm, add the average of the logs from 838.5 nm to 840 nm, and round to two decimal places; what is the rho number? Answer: 2.62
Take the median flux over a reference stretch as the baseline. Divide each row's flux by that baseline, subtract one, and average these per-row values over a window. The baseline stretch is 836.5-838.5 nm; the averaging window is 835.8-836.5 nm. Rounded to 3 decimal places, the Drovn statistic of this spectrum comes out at 0.015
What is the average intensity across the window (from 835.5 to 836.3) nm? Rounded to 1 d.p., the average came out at 19.6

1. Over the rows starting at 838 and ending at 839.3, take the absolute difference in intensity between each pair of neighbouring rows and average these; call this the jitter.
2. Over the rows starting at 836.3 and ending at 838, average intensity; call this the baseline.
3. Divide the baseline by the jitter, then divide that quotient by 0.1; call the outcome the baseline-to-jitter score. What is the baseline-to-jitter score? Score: 344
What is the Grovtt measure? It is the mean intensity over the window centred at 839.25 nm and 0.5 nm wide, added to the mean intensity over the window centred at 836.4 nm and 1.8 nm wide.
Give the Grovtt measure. 40.6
